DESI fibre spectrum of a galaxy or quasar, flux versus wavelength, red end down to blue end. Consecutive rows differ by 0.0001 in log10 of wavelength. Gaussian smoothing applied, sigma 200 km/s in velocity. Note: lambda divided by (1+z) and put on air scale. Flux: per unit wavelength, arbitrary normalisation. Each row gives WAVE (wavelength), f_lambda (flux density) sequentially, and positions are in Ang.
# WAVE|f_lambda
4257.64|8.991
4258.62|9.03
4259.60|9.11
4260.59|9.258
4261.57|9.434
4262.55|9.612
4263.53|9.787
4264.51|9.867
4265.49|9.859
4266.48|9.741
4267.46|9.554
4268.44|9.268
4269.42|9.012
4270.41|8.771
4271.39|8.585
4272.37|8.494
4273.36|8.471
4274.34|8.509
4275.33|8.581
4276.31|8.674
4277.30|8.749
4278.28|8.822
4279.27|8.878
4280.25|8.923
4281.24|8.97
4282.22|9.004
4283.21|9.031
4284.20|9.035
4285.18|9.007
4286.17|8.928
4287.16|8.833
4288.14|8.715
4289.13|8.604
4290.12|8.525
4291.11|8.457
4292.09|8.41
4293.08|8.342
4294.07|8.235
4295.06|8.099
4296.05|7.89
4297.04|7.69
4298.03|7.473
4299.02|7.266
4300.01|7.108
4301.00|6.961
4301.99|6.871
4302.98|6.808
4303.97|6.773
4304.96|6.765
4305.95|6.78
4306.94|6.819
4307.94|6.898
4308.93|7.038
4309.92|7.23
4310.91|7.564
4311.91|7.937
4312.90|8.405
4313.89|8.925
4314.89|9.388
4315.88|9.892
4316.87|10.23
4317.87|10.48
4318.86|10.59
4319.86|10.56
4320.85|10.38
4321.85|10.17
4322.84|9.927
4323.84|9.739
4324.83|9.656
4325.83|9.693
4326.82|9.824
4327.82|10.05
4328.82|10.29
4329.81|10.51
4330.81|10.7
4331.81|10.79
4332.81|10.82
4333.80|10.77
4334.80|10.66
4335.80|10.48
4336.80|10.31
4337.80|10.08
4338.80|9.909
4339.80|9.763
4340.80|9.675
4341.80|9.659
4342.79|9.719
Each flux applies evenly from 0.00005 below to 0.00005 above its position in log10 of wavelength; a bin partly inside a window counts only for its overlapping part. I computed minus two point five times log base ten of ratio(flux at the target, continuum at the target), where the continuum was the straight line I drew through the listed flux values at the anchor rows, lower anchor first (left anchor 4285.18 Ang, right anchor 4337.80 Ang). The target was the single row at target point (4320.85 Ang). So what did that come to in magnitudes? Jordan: -0.07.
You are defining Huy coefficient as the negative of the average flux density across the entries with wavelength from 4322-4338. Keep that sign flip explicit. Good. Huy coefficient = -10.3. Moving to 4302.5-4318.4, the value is -8.0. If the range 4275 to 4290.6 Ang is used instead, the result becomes -8.8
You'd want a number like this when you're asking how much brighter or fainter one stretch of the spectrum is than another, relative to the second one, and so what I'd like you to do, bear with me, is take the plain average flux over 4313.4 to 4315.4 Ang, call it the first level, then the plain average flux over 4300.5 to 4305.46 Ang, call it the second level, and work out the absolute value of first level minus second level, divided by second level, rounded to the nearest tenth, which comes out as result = 0.3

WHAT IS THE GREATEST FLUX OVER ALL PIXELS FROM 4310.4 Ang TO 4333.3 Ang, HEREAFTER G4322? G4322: 10.82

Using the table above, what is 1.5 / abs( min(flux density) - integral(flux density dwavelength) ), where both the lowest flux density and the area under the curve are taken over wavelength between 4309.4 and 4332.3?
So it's 0.0070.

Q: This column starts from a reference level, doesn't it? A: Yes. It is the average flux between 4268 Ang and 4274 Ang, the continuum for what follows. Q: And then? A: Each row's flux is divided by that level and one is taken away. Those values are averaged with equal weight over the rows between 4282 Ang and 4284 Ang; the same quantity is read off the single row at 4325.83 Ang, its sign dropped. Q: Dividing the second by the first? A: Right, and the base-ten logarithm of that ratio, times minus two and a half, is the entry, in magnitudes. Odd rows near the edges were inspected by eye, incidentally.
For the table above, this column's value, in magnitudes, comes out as -1.4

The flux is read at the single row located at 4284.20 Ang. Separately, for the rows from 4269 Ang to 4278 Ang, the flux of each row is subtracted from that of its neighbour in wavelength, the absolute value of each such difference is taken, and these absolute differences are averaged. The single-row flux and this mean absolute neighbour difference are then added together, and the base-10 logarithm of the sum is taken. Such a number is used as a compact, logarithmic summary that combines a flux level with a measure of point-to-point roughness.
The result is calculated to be 0.96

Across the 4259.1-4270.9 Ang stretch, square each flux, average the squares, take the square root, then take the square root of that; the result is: 3.07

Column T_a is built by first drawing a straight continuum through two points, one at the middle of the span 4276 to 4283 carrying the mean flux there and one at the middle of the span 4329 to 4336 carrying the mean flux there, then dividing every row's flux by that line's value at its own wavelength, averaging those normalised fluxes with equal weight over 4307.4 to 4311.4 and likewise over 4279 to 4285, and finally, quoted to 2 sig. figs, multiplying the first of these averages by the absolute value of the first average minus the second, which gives 0.20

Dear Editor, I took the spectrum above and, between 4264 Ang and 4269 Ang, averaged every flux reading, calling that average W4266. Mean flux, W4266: 9.7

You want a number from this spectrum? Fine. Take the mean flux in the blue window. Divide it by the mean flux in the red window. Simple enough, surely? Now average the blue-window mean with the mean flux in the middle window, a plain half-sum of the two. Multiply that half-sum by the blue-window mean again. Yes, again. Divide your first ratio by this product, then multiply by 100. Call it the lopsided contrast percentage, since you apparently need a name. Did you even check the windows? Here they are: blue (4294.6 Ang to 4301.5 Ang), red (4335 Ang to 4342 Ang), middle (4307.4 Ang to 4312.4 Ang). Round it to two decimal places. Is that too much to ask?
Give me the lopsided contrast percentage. 1.35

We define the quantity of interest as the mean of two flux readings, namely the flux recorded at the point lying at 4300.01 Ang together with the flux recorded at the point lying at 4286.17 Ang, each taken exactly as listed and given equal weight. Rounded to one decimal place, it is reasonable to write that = 8.0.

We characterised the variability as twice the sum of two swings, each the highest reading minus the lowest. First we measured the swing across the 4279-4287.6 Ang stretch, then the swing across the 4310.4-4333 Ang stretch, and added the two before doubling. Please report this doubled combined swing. 6.9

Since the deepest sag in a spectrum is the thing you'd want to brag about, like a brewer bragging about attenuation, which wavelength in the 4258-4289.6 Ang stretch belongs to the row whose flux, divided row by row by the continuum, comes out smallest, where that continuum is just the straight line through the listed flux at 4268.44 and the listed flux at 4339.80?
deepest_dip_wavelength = 4273.36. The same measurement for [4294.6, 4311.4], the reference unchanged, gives 4304.96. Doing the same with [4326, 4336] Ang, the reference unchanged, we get 4326.82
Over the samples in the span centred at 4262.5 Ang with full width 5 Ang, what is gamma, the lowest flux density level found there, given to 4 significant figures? 9.258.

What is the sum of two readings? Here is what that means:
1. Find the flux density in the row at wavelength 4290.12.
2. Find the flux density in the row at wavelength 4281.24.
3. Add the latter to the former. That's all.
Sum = 17.5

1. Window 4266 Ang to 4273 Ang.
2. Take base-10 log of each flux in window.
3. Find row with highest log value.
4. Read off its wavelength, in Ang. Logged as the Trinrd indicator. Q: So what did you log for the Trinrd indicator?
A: 4266.48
